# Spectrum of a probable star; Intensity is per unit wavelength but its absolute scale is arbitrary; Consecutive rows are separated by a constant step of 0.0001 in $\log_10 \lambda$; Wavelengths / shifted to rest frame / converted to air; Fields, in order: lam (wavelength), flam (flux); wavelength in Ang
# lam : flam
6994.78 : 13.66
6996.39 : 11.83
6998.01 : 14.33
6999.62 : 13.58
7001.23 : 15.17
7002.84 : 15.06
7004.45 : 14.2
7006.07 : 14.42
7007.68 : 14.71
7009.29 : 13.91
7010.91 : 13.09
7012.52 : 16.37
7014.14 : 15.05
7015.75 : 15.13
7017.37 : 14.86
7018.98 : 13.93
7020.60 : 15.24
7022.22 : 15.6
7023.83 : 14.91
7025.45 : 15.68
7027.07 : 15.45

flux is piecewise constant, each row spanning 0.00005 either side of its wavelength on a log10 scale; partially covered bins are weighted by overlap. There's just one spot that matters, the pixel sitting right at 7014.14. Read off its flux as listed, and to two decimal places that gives 15.05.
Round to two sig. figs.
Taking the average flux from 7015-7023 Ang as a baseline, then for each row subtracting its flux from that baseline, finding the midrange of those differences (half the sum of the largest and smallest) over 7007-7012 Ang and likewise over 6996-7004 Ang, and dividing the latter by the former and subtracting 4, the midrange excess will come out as -2.6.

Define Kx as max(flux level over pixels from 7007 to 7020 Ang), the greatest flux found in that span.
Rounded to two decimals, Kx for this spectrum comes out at 16.37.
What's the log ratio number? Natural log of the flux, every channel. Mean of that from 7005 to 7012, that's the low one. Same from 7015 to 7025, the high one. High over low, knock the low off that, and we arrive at -1.62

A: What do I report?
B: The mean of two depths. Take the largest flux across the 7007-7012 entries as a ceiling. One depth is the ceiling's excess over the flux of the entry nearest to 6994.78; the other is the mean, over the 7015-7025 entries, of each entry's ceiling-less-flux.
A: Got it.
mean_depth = 0.4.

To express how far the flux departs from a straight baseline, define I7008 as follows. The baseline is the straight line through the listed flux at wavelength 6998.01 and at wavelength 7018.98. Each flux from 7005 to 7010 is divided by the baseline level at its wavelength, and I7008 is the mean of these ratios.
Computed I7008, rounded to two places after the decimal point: 1.01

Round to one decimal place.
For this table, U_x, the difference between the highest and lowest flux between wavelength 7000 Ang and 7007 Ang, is 1.0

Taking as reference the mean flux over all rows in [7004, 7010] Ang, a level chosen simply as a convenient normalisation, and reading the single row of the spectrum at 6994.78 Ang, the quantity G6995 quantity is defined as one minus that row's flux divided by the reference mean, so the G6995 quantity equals 0.05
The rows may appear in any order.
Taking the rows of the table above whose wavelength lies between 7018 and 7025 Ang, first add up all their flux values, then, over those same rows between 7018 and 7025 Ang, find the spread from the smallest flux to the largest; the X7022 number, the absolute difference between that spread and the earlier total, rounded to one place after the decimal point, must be 58.0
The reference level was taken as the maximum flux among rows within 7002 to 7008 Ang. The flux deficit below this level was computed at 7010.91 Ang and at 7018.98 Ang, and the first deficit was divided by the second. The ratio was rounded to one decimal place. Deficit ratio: 1.7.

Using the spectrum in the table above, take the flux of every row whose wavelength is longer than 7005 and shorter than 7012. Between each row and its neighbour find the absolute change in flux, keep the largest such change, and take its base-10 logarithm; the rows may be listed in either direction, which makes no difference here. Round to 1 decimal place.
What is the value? -0.1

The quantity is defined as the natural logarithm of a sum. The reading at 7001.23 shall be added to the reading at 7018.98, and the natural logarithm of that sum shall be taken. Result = 3.37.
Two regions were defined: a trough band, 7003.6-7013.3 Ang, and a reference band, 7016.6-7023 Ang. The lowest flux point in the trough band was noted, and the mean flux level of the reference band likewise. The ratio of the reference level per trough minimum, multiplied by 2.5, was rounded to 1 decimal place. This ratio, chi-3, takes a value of 2.8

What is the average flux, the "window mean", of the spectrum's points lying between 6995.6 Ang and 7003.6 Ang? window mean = 14.0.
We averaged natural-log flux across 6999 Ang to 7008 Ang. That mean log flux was 2.68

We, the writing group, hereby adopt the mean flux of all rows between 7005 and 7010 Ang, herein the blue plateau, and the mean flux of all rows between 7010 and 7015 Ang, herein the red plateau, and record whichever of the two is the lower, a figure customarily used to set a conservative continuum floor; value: 14.3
